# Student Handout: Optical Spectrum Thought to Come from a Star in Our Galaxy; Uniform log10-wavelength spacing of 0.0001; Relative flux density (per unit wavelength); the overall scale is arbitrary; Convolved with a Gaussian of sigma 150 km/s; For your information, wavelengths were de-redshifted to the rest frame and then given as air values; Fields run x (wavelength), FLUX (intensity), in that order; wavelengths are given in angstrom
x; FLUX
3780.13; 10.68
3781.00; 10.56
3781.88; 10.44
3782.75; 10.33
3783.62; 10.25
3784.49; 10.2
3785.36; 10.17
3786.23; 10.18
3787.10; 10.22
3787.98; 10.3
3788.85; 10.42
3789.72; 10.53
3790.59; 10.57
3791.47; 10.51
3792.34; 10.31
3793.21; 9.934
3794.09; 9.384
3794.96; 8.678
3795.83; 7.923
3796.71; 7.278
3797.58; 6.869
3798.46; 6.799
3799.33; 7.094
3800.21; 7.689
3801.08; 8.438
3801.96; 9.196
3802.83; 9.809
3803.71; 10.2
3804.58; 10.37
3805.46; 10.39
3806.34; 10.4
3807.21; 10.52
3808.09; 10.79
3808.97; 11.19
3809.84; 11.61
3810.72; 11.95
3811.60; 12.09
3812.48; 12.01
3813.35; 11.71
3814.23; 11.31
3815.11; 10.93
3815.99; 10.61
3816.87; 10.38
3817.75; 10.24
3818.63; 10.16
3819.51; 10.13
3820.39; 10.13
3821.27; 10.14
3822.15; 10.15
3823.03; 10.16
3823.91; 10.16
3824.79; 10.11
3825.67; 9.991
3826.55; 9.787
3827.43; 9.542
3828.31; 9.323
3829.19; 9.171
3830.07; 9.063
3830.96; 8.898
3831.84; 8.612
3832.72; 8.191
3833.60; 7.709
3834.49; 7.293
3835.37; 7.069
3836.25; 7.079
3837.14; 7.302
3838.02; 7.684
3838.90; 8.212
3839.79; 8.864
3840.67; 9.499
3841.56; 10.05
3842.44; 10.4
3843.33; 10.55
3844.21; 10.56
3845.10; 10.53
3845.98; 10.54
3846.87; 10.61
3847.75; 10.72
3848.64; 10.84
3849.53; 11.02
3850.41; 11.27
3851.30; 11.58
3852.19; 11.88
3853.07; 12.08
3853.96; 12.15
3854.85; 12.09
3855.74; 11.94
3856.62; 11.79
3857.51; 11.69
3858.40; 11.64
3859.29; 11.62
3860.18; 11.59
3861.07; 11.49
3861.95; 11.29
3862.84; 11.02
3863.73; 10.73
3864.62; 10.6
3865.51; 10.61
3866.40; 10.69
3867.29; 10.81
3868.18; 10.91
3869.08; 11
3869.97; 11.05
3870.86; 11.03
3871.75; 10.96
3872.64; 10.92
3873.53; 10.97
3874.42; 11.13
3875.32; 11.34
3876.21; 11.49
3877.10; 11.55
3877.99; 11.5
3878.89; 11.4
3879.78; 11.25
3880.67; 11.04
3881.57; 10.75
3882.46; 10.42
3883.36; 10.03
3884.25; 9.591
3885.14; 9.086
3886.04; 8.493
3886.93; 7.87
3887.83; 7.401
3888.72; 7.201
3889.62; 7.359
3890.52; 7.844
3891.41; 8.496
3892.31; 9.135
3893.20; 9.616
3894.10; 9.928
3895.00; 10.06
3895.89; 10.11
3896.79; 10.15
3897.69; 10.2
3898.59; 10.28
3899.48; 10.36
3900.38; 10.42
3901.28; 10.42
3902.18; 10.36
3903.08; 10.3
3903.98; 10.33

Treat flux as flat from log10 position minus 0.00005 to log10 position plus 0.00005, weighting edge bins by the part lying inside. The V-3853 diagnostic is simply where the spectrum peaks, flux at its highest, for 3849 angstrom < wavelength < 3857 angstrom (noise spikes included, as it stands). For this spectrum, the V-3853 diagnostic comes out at 3853.96 angstrom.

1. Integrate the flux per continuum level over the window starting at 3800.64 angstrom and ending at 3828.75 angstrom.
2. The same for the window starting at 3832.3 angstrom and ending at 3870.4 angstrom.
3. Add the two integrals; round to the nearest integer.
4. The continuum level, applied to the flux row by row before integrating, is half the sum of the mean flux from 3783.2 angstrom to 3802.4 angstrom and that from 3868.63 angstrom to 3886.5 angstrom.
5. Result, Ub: 69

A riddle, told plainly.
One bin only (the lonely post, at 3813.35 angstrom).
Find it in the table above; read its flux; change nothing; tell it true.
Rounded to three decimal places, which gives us 11.710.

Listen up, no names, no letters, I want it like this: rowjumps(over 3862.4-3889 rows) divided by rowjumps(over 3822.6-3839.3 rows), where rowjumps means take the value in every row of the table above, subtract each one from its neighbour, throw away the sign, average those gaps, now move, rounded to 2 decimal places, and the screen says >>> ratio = 0.88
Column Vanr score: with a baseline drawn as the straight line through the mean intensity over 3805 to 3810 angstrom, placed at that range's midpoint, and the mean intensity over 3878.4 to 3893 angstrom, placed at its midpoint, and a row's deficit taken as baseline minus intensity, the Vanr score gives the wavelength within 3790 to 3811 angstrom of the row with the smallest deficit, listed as 3810.72 angstrom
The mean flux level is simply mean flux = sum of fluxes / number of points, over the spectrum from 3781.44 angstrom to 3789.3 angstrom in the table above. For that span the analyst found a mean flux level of 10.3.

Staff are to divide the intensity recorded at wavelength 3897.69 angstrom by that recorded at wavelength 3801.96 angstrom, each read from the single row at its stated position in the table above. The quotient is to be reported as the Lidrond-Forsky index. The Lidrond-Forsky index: 1.11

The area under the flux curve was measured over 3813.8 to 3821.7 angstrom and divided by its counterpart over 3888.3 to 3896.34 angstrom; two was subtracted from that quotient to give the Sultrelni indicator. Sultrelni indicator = -0.84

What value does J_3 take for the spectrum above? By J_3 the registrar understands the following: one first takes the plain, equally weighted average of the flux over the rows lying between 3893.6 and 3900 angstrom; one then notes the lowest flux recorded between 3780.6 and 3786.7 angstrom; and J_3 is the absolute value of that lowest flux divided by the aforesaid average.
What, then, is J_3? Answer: 1.00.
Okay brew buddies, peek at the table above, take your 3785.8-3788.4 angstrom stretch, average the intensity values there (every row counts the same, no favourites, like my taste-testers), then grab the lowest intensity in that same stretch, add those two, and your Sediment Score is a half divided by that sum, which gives 0.0245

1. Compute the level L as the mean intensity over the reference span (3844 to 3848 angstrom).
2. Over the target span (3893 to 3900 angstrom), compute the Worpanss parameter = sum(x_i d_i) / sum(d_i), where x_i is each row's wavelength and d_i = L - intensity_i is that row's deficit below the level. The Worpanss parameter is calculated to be 3895.5 angstrom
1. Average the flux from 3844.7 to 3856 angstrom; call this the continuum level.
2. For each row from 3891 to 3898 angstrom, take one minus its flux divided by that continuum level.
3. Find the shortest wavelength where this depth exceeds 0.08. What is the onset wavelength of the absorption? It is 3891.41 angstrom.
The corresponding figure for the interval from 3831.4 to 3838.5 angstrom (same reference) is 3831.84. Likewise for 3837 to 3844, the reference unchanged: 3837.14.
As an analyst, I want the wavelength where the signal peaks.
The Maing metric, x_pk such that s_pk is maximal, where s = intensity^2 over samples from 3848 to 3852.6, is 3852.19 angstrom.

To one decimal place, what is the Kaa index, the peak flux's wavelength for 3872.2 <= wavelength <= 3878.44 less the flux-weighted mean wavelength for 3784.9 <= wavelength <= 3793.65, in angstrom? 87.8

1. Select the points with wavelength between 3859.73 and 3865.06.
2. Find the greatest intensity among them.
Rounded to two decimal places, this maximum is 11.59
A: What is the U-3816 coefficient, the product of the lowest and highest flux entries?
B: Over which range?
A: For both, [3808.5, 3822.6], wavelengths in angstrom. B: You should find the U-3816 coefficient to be 122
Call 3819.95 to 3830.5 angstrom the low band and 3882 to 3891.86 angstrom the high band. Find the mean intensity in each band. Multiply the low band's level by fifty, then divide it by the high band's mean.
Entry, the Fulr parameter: 58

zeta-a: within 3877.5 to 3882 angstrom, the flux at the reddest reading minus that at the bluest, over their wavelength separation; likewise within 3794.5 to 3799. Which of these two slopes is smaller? -0.54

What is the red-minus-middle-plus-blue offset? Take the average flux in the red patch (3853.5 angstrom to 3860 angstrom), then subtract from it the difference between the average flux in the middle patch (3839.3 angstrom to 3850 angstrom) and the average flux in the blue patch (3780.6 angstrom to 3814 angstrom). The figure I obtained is 11.4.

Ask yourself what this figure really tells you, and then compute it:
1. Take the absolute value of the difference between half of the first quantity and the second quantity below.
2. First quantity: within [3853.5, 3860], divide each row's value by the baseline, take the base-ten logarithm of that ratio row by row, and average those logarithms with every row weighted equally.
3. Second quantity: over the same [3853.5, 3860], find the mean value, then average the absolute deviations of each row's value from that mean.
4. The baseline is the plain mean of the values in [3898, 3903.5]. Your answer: 0.15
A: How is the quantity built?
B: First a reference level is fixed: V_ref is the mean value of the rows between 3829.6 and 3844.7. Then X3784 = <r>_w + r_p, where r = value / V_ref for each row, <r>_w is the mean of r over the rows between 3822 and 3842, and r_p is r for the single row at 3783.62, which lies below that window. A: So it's 2.21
